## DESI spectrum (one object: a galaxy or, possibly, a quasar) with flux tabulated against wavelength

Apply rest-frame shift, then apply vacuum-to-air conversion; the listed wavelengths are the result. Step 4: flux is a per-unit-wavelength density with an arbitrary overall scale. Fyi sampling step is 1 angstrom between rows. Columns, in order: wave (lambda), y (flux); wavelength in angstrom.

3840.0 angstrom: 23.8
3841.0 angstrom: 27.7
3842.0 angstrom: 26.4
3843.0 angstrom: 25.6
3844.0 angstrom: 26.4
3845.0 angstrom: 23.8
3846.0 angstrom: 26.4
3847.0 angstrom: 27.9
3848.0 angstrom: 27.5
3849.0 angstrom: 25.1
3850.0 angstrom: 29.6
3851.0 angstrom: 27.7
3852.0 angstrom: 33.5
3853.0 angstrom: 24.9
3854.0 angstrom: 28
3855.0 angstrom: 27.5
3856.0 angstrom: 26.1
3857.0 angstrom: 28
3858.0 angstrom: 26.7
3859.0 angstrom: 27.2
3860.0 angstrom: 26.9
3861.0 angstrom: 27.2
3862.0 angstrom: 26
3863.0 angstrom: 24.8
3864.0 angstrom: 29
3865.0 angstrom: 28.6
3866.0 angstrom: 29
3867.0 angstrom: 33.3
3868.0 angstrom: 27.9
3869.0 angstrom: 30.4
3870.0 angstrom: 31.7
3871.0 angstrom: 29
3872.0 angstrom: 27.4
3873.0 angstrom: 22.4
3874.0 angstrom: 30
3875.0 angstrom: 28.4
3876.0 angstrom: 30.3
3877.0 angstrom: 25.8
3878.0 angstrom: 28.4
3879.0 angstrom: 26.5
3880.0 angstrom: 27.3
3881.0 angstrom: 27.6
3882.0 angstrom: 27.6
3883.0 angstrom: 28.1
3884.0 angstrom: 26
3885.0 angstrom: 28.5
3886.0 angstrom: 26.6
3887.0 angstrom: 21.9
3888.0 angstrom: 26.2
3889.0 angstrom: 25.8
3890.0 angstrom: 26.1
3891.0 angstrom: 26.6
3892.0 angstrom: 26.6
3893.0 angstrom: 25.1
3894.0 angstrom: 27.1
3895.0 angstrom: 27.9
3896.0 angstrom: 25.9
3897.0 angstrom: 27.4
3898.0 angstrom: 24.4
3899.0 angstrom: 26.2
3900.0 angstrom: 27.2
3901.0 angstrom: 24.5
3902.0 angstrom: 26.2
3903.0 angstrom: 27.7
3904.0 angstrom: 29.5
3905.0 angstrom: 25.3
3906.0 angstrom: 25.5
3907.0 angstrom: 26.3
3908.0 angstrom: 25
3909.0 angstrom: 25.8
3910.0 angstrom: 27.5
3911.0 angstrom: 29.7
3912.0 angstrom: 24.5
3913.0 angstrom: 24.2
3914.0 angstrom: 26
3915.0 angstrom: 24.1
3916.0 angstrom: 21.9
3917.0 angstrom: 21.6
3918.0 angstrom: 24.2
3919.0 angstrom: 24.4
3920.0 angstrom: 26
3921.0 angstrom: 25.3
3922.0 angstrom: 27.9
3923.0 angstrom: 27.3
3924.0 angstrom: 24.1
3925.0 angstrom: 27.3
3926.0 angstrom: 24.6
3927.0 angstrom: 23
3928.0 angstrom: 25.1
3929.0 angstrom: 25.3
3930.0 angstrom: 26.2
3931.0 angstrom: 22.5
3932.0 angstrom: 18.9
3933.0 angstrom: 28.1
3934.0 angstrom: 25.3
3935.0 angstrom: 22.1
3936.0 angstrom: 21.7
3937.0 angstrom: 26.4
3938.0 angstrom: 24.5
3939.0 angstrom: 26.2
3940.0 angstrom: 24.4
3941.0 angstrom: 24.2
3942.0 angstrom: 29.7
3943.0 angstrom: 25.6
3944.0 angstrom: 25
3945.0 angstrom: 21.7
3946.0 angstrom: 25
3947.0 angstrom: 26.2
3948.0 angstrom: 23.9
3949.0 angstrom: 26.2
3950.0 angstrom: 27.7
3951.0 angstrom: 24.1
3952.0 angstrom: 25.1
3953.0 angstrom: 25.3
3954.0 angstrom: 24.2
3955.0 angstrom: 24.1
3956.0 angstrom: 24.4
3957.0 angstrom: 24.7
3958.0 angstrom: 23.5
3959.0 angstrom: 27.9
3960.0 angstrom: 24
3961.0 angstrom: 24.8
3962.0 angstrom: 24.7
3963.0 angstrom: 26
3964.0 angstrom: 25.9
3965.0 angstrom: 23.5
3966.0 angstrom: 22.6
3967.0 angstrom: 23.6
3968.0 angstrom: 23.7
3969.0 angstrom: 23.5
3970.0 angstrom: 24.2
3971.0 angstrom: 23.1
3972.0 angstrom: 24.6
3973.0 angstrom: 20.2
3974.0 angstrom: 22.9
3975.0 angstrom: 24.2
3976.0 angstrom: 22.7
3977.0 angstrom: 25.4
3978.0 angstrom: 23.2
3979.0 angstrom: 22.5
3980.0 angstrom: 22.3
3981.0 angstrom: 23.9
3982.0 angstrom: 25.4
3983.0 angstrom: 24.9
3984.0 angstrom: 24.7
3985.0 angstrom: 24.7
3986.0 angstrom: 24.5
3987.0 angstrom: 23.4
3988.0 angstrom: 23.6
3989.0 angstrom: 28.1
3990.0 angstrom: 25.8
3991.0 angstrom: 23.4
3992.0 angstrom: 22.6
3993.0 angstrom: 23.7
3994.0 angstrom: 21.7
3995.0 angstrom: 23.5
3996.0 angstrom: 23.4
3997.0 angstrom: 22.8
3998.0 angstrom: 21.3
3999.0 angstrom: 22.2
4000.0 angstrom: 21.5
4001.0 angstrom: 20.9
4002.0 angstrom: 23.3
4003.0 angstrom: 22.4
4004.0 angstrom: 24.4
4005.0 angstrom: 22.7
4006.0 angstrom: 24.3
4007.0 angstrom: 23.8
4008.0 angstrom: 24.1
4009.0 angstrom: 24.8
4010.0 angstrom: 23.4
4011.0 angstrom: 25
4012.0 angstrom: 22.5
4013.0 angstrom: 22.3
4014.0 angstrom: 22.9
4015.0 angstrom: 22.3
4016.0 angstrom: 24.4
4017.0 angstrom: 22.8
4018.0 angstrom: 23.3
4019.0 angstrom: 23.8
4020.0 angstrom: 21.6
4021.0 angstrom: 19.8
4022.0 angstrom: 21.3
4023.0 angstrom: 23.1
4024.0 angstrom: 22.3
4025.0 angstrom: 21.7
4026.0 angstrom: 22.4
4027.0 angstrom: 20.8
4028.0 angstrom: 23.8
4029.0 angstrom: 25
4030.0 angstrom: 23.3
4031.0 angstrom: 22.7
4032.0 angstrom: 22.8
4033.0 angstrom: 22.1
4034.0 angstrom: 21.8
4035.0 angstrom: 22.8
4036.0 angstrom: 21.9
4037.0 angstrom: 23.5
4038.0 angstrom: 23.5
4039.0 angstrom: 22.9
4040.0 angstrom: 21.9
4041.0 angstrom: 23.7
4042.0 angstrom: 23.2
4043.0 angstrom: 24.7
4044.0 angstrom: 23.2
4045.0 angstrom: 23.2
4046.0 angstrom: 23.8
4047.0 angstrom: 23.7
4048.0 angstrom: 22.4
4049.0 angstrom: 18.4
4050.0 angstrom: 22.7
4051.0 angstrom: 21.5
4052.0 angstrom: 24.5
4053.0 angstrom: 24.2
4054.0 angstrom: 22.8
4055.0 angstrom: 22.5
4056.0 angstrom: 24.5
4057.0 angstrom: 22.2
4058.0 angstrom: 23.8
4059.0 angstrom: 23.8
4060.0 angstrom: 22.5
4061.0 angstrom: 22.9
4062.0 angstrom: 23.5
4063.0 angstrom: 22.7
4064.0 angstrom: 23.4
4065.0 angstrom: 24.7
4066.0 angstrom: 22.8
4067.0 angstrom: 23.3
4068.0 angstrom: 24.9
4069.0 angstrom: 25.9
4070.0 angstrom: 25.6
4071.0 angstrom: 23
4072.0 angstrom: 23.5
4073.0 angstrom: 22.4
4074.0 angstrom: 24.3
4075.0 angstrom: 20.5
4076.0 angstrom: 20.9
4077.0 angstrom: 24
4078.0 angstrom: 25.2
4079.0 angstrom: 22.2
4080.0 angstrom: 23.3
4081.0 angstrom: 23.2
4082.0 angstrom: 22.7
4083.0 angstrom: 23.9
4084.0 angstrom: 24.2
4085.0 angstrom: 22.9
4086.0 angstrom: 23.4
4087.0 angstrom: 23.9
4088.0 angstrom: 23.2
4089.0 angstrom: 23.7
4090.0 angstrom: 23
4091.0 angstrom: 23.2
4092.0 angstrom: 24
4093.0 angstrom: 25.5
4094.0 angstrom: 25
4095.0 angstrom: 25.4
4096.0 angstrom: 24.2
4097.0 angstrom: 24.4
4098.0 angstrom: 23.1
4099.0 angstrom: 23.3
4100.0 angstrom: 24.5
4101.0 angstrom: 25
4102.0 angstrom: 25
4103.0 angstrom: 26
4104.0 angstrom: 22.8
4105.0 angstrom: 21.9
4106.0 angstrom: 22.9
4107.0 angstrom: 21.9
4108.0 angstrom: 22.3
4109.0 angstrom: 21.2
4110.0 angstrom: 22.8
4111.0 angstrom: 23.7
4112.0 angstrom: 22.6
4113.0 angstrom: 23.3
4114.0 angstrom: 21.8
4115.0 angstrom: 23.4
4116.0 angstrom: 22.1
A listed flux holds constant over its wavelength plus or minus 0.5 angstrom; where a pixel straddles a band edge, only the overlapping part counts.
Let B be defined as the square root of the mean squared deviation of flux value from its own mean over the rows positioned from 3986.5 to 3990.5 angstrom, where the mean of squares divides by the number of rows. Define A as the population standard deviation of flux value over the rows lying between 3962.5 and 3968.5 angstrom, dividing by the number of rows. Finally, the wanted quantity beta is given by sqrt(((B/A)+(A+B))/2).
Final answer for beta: 1.53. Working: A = 1.28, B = 1.9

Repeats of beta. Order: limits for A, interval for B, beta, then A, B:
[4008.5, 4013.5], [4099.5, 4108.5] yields 1.39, 1.13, 1.5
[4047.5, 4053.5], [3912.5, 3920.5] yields 1.46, 2.02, 1.5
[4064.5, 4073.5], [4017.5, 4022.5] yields 1.39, 1.21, 1.4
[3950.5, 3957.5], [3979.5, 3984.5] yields 1.40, 0.45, 1.1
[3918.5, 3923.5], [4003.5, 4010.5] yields 1.10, 1.28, 0.6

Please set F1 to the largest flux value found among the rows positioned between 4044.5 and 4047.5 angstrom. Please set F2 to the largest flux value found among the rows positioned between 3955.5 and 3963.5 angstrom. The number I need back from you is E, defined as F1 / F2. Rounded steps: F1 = 23.8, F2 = 27.9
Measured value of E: 0.85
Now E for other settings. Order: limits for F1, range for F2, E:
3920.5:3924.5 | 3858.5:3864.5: 0.96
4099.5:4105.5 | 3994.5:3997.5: 1.11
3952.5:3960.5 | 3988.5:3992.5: 0.99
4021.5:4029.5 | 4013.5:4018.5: 1.02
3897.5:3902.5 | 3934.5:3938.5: 1.03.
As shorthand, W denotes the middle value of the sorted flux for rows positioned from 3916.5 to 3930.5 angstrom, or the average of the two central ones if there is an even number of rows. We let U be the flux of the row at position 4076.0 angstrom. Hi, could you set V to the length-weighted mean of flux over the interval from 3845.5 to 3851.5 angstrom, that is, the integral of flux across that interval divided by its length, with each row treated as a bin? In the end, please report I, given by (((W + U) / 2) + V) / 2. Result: 25.2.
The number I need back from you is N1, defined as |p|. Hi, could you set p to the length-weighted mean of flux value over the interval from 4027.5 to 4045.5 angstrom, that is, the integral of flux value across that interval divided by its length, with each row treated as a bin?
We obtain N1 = 23.1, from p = 23.1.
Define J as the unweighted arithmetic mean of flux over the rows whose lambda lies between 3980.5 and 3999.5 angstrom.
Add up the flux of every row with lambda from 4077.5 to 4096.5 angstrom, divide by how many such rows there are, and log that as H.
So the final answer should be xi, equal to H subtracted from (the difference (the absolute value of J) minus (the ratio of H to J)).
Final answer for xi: -0.9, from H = 23.8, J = 23.9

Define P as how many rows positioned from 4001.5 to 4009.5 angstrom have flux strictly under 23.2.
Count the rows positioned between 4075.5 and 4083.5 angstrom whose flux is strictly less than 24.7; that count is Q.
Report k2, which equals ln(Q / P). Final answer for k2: 1.25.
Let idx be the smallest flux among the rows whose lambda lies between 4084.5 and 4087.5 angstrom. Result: 22.9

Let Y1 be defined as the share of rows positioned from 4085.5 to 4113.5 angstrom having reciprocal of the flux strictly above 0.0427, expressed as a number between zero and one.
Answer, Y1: 0.5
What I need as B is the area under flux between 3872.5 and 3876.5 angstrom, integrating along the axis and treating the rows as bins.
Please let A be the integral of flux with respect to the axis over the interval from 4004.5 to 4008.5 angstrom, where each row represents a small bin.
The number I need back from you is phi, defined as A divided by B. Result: 0.85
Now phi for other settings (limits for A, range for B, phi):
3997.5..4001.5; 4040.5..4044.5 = 0.91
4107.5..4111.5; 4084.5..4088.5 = 0.96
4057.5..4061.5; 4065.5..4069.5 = 0.96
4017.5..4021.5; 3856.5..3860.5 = 0.81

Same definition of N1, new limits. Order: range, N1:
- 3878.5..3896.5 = 26.5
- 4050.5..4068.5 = 23.4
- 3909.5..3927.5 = 25.2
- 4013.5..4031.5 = 22.6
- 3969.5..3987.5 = 23.7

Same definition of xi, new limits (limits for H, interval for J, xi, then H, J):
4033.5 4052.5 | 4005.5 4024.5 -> -0.8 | 22.8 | 23.0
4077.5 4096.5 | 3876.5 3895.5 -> 1.9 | 23.8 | 26.6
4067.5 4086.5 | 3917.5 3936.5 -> 0.3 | 23.5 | 24.7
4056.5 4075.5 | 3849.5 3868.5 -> 3.7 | 23.5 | 28.0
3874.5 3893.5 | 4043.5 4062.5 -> -5.0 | 26.8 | 23.0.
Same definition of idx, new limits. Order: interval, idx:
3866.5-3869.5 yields 27.9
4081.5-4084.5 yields 22.7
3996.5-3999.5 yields 21.3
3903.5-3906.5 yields 25.3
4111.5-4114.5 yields 21.8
